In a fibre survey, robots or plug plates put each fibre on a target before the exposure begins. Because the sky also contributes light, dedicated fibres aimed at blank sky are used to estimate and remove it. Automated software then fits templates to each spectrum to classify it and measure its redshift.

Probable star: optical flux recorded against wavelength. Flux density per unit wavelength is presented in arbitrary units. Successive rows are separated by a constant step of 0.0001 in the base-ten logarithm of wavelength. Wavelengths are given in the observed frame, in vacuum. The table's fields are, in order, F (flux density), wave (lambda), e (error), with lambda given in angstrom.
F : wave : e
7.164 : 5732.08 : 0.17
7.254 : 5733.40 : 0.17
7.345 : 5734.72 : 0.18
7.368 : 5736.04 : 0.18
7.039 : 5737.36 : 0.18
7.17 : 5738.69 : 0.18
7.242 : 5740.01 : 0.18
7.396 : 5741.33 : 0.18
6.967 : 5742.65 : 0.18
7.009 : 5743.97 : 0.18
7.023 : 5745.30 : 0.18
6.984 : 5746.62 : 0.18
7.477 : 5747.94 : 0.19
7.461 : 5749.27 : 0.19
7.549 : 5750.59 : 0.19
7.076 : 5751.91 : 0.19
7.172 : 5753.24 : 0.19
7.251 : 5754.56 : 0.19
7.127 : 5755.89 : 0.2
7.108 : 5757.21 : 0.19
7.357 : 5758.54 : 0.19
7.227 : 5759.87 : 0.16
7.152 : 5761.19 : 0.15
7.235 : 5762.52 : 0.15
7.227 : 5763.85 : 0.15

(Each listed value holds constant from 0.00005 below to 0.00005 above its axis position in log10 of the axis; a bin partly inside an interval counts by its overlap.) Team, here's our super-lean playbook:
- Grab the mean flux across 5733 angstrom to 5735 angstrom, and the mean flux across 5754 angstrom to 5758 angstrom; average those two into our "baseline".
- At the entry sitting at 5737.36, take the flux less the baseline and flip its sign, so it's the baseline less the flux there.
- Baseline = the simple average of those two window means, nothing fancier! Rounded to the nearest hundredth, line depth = 0.19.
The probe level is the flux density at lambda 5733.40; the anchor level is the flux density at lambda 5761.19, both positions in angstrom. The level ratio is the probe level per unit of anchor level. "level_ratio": 1.01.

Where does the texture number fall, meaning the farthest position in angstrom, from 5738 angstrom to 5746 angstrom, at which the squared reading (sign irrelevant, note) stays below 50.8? 5745.30 angstrom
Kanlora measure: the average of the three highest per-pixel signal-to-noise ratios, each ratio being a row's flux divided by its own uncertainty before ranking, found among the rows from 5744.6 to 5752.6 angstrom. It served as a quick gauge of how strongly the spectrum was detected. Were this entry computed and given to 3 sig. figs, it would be 39.5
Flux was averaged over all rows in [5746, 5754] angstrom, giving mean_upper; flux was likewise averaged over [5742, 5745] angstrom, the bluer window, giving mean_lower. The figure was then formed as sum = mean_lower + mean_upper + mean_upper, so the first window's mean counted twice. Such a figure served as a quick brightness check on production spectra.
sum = 21.6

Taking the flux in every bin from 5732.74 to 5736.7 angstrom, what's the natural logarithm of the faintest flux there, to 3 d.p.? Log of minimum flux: 1.982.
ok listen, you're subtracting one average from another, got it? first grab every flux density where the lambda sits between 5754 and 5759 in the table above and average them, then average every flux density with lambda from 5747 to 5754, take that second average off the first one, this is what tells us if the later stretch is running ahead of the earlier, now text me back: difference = -0.14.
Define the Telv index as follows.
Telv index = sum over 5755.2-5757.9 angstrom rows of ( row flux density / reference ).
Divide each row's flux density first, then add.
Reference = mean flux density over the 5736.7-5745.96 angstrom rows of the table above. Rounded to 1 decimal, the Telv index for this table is 2.0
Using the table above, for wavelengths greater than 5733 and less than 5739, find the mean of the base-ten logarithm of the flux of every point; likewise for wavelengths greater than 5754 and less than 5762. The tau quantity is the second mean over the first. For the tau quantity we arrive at 0.998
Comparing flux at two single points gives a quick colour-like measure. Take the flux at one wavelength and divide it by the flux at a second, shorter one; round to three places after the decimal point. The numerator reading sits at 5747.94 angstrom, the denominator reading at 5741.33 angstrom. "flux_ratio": 1.011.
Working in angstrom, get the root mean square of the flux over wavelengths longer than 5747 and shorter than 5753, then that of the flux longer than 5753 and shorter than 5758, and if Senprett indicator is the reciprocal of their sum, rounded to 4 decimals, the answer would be 0.0687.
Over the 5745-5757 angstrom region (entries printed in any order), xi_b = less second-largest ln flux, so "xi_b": -2.01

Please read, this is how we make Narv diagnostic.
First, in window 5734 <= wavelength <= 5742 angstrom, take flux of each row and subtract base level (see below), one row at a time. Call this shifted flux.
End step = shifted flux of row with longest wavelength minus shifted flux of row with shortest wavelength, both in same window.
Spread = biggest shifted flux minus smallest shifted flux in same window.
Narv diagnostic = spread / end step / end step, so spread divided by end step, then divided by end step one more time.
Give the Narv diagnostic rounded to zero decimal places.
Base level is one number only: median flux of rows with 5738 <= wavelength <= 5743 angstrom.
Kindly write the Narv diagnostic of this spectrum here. 137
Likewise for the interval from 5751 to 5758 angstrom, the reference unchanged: 171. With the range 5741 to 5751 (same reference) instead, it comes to 25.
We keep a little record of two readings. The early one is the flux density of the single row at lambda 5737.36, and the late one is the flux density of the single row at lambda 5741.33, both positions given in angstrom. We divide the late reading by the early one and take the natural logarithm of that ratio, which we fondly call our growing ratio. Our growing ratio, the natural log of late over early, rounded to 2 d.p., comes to 0.05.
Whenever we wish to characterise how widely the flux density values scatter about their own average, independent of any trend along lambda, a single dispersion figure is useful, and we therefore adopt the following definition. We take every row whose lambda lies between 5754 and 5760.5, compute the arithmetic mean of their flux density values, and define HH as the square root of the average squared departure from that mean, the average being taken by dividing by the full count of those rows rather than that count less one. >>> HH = 0.090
